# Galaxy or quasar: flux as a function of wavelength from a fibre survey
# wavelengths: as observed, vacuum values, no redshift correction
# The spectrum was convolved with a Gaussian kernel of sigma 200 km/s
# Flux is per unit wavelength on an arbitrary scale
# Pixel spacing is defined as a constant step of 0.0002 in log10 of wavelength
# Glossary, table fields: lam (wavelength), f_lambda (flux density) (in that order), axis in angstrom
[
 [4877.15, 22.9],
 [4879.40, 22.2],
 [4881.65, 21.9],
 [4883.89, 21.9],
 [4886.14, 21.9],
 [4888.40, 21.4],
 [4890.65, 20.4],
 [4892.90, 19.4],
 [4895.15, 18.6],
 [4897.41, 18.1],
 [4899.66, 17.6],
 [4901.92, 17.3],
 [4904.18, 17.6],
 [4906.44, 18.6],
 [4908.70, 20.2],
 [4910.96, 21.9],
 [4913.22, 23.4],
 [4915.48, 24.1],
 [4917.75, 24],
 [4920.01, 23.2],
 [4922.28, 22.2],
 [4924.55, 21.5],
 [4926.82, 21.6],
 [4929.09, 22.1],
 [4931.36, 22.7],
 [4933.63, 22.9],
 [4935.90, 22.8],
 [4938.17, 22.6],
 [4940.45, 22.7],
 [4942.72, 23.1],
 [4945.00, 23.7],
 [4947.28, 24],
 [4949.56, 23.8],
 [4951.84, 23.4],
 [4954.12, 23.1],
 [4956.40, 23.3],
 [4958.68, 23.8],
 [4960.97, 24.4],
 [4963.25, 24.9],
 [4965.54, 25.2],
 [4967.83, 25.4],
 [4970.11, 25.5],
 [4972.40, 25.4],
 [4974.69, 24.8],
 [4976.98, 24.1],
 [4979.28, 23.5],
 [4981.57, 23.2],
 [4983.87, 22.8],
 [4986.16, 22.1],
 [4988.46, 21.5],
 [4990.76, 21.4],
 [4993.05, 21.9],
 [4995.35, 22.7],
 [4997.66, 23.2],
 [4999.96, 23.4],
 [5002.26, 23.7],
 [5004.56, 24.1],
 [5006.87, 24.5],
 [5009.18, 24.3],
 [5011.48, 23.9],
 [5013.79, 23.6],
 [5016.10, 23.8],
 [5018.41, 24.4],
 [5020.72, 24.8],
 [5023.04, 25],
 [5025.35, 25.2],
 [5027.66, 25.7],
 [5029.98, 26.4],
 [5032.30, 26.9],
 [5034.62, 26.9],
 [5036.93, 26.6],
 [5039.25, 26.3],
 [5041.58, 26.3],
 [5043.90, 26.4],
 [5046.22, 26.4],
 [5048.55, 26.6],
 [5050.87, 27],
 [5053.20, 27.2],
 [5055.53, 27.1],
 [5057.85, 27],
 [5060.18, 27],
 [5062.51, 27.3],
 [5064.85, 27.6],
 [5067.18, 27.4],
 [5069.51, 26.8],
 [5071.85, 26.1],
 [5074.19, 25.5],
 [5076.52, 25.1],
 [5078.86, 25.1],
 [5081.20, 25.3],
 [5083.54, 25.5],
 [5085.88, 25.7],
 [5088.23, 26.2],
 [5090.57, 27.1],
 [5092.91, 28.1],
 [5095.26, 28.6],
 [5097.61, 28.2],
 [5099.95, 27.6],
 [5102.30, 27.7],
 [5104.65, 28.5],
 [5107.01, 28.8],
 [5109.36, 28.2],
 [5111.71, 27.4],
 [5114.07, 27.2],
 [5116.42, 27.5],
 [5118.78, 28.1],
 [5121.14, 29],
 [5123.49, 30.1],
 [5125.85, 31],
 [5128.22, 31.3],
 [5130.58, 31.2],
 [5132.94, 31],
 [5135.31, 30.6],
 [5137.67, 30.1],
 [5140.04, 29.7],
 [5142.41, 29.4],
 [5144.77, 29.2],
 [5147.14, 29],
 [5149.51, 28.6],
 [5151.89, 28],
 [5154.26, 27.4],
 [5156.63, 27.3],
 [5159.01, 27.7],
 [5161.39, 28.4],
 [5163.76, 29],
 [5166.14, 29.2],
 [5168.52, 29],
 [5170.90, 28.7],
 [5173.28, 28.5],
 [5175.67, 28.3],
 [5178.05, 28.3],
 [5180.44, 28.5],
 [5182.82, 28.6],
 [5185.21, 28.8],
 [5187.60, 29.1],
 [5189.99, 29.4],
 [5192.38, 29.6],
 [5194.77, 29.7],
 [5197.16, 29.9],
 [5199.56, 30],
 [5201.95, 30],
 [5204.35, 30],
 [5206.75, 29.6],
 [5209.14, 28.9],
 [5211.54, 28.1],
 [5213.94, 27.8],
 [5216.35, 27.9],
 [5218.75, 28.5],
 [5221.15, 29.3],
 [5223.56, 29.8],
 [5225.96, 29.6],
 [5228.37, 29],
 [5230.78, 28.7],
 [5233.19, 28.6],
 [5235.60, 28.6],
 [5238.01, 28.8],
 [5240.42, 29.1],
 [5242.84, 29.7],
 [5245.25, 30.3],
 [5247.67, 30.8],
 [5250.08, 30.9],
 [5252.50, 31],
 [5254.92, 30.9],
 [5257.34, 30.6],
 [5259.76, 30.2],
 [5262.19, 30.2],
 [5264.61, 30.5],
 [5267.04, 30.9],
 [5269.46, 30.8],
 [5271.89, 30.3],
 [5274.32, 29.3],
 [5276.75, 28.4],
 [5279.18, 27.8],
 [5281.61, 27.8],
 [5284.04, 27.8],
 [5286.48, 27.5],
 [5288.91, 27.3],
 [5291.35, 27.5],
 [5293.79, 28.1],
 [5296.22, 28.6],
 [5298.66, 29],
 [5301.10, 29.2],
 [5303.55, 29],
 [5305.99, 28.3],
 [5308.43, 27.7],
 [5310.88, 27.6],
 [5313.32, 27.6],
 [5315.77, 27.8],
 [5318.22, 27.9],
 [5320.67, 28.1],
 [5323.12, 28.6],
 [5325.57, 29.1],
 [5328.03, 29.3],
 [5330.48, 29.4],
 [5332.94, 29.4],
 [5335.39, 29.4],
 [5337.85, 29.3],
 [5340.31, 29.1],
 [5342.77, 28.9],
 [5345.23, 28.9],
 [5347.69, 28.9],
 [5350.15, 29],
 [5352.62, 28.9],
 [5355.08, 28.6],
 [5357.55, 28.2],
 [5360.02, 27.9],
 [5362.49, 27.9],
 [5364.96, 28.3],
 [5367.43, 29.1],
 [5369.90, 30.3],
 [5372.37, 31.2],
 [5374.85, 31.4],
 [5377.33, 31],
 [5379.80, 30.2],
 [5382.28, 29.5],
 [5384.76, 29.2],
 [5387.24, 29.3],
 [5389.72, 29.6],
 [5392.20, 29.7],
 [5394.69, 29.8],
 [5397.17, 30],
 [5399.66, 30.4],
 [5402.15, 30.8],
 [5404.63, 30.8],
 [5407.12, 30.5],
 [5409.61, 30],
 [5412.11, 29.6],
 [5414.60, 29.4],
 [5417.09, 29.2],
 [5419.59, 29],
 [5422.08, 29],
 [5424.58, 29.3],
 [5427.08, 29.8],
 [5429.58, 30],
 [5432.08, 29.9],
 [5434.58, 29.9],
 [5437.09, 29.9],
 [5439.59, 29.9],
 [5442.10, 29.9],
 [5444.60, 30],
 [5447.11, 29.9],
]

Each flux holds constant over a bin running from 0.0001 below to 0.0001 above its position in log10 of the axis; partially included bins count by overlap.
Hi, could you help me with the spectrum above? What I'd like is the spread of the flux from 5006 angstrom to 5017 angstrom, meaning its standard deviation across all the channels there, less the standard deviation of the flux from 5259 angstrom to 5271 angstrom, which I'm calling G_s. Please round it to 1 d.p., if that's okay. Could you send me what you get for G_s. 0.0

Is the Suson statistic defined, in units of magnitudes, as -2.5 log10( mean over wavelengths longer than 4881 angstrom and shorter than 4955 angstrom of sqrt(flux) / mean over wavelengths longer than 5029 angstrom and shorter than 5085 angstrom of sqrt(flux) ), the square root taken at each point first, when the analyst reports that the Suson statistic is 0.111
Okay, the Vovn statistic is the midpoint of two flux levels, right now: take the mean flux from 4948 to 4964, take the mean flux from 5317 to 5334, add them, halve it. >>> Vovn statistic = 26.3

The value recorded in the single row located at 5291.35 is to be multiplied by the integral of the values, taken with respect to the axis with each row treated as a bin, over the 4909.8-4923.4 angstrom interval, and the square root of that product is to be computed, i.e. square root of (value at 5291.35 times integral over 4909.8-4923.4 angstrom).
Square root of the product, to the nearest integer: 93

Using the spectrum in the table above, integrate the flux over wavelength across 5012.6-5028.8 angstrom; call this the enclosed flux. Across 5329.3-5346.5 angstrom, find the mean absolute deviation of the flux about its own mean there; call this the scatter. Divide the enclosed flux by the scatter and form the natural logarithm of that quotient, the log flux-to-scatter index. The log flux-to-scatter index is 7.6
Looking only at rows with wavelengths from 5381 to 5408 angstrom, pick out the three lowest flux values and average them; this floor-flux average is 29.3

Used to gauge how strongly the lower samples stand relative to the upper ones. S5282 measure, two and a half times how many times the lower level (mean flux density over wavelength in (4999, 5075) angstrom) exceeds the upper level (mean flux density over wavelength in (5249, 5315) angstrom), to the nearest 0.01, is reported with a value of 2.22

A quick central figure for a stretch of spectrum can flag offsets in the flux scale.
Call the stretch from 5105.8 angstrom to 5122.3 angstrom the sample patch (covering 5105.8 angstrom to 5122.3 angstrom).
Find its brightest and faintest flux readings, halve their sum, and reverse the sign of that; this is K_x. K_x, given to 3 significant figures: -28.1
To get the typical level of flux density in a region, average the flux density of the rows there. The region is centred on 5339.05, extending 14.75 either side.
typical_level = 29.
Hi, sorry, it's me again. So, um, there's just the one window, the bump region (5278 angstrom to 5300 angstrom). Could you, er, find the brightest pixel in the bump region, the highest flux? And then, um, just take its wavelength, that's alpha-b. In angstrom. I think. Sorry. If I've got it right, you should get 5298.66 angstrom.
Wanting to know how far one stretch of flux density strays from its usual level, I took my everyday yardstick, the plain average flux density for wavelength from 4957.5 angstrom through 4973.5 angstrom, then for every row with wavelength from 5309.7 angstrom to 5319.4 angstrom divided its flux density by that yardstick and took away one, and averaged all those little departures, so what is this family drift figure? 0.112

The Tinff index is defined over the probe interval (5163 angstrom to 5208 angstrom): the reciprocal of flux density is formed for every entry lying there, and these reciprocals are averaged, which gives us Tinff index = 0.034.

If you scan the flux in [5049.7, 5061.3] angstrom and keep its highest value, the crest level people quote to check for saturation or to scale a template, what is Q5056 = 27.2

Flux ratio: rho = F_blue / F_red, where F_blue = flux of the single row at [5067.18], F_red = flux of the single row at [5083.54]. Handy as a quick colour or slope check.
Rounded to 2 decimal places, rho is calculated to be 1.07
